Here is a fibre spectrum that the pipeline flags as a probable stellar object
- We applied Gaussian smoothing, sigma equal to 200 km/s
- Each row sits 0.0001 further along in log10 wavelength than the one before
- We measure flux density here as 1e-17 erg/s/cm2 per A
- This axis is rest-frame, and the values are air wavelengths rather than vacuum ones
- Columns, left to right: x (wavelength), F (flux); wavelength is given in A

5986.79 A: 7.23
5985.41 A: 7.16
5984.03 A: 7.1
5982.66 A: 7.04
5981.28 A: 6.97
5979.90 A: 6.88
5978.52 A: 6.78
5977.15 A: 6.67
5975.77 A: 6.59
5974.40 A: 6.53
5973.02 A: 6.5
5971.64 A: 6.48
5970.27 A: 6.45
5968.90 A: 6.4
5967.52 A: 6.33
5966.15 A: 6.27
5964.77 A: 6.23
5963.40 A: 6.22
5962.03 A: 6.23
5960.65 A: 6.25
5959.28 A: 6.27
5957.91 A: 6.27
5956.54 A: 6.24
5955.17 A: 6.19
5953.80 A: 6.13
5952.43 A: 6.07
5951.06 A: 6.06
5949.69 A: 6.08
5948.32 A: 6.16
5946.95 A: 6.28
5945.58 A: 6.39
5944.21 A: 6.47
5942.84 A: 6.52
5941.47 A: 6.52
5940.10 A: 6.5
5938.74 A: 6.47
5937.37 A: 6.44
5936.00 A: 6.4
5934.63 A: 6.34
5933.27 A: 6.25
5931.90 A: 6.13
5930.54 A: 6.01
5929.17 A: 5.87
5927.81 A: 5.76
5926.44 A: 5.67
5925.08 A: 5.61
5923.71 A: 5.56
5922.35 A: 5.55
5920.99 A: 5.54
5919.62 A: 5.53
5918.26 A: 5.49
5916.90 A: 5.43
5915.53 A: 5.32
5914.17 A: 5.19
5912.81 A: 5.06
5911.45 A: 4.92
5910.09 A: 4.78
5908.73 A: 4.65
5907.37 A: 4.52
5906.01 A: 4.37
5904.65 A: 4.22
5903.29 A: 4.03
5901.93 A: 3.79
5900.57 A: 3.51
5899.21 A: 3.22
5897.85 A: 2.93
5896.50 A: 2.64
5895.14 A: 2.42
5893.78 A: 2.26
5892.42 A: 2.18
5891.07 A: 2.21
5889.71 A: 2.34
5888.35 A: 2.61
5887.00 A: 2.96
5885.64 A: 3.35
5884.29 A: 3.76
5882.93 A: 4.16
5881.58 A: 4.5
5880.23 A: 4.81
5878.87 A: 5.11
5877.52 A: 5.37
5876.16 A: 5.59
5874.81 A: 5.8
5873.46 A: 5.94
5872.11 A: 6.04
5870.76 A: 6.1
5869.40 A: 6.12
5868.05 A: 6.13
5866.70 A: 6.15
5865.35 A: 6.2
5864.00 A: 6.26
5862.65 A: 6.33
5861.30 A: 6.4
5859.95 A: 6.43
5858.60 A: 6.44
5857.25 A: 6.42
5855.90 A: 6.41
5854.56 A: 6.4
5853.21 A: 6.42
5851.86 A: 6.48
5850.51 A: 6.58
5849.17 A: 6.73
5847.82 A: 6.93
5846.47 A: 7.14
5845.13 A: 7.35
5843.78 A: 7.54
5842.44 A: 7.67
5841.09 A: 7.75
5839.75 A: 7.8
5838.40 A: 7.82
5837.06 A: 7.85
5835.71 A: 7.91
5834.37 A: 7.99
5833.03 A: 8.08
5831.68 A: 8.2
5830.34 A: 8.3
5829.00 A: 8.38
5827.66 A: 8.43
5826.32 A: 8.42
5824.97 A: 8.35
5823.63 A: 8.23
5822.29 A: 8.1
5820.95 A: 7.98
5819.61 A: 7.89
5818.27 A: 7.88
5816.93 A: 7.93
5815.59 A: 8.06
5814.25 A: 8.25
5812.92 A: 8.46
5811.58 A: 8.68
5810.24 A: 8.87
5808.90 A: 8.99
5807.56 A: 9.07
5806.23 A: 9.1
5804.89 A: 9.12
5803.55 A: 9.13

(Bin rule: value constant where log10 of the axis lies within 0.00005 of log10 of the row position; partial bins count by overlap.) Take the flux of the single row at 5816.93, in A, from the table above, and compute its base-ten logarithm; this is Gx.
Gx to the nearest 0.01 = 0.90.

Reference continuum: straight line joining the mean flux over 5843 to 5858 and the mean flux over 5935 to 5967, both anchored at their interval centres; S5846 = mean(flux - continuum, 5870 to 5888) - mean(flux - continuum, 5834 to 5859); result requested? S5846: -2.1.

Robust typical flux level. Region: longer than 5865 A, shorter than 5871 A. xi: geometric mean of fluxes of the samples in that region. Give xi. 6.1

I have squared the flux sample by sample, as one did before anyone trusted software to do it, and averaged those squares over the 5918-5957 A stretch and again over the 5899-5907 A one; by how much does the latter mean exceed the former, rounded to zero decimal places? -22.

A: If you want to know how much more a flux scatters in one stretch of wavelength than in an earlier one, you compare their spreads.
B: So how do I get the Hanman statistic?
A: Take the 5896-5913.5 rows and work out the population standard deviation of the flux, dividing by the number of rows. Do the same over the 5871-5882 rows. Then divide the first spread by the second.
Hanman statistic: 1.5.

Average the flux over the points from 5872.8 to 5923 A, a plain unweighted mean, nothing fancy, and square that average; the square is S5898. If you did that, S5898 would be 18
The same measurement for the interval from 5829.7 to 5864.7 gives 51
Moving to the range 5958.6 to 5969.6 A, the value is 39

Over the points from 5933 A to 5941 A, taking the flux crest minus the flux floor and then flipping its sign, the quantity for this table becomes -0.25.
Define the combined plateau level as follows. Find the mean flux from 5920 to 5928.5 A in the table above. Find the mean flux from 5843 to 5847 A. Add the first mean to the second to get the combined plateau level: 13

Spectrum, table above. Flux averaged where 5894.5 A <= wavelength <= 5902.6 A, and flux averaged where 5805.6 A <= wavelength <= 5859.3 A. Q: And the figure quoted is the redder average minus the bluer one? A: -5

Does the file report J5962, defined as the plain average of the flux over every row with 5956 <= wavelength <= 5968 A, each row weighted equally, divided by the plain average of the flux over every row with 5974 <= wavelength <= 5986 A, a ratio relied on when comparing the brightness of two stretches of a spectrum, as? 0.91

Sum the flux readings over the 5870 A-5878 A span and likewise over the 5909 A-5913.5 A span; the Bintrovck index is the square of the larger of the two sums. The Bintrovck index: 1214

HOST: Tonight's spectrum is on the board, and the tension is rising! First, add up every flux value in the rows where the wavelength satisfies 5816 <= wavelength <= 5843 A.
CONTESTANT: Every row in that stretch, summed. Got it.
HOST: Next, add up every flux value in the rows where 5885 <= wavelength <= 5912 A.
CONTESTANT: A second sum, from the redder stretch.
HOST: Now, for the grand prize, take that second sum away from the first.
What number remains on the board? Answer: 93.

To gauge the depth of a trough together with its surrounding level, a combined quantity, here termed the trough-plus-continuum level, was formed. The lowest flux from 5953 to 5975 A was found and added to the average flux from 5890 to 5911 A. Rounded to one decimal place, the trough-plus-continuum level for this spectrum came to 9.6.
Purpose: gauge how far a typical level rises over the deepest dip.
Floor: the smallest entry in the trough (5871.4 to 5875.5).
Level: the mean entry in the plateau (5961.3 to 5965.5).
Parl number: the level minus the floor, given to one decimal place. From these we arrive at 0.4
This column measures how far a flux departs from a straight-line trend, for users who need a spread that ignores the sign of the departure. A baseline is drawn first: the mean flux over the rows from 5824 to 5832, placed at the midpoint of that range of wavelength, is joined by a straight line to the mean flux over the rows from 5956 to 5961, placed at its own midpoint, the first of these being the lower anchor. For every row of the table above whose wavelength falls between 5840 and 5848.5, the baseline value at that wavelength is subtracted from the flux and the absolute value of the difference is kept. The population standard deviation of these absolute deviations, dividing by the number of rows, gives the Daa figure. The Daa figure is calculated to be 0.25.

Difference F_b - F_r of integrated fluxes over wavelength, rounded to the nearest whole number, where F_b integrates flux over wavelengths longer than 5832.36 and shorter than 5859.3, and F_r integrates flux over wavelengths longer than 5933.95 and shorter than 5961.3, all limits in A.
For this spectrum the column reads 21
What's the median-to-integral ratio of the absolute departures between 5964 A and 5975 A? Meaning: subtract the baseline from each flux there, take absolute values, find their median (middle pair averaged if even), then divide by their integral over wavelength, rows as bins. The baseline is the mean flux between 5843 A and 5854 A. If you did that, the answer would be 0.086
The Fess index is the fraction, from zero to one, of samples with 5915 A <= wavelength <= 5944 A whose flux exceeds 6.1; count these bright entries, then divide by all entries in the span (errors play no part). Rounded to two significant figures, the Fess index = 0.43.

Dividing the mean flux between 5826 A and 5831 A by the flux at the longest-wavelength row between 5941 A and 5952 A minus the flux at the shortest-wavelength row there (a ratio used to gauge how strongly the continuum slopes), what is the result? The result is -18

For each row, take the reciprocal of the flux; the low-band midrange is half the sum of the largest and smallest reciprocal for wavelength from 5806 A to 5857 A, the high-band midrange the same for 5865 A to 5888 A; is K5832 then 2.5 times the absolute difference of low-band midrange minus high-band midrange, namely 0.29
